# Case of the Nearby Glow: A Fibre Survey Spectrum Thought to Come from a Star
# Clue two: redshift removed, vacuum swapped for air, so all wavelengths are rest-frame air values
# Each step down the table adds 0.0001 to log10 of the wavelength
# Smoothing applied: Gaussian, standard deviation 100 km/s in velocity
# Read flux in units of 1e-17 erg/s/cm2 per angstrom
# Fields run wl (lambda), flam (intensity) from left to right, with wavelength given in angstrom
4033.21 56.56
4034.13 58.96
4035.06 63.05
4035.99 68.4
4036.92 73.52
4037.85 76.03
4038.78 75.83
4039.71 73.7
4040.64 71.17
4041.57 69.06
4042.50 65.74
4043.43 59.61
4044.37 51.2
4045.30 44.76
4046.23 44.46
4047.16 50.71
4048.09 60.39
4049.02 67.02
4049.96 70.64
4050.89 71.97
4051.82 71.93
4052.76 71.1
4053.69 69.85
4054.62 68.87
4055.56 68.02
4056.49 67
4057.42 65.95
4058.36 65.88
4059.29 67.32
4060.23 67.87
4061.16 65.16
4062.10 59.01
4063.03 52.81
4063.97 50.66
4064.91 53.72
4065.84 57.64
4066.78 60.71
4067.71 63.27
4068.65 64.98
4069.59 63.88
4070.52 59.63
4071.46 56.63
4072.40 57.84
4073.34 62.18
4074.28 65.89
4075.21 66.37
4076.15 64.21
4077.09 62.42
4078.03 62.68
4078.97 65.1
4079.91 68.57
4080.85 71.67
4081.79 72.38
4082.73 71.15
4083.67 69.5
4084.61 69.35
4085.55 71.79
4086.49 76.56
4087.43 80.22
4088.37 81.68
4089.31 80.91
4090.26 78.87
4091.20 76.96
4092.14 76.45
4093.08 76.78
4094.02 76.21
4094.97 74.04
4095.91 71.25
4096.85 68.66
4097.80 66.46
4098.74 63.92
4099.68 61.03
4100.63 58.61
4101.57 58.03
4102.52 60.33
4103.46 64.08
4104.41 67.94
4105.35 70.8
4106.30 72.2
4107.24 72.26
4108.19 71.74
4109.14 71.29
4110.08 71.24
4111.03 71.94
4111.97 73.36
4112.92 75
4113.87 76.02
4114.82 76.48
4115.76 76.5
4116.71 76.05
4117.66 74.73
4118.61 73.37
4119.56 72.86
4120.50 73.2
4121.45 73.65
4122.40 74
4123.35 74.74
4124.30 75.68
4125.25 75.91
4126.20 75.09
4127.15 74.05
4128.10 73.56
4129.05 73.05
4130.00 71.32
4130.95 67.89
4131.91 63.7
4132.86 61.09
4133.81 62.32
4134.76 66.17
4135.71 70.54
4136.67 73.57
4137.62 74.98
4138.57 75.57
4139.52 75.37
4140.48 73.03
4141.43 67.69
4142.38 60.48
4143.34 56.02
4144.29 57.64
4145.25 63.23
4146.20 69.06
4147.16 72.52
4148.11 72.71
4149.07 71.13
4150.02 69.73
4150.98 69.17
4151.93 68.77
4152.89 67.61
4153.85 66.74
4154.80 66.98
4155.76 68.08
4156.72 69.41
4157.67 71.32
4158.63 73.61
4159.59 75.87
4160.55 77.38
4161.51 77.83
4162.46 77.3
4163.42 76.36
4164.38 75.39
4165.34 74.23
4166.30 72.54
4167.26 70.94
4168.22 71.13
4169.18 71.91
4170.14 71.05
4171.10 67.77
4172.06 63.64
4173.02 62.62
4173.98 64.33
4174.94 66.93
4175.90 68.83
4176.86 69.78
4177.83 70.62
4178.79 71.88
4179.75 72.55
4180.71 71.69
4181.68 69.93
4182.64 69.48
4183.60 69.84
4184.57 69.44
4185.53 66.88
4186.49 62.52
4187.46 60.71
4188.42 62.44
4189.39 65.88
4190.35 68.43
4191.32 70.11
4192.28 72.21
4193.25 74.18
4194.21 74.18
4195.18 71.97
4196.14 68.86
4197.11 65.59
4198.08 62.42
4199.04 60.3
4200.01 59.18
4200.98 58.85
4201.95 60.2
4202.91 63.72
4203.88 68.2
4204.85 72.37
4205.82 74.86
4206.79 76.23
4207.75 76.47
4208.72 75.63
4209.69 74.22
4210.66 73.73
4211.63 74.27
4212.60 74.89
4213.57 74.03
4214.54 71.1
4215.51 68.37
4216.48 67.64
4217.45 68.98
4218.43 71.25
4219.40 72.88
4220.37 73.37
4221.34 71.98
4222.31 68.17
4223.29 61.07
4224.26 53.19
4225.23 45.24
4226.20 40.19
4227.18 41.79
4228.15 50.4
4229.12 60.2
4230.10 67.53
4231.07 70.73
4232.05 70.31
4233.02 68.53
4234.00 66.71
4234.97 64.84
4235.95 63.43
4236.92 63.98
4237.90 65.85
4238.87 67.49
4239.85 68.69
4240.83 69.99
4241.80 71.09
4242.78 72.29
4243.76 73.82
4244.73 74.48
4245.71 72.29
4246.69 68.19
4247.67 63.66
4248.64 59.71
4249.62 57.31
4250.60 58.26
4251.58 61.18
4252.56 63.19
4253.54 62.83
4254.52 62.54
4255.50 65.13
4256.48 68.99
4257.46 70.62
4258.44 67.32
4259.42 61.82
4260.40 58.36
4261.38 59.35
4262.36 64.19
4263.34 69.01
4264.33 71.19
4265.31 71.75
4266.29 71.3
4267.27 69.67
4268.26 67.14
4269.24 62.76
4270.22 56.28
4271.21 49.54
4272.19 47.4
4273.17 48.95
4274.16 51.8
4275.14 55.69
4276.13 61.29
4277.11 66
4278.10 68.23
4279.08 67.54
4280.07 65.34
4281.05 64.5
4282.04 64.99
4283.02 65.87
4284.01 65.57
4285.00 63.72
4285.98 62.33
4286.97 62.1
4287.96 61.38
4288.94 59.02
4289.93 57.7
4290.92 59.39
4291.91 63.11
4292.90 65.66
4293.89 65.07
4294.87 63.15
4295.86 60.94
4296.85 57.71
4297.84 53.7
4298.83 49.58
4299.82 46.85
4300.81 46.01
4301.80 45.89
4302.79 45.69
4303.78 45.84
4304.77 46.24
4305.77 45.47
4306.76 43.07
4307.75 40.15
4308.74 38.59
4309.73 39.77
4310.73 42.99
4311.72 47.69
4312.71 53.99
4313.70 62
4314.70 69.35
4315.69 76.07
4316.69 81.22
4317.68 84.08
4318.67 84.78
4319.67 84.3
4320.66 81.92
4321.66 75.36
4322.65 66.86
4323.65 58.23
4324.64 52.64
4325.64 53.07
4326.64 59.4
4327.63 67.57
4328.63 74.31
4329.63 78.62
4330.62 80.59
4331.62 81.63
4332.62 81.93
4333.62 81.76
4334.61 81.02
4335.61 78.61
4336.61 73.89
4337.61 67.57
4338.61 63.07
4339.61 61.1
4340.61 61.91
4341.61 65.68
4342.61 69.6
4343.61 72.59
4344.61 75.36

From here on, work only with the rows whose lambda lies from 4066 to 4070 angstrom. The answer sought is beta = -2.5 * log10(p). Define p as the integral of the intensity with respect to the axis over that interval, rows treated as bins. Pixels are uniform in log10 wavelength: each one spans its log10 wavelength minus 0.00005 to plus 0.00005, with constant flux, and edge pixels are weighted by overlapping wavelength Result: -6.0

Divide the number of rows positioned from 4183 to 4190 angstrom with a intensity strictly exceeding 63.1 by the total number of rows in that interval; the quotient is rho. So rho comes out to 0.57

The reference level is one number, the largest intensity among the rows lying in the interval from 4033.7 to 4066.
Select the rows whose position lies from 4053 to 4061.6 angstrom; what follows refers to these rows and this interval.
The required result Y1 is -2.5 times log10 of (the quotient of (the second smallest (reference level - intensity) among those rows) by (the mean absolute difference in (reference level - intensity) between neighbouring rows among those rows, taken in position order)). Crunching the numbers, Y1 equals -2.0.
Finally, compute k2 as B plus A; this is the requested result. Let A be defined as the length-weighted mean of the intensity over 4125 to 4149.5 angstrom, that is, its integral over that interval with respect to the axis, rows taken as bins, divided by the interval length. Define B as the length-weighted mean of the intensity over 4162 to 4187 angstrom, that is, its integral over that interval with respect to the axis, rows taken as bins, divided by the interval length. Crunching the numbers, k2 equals 139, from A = 69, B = 70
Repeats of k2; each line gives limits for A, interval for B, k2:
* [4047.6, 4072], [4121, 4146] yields 133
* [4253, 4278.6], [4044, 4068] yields 125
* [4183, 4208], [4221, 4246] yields 131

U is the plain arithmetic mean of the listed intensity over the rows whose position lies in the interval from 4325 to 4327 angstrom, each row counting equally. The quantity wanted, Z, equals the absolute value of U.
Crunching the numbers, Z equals 56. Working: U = 56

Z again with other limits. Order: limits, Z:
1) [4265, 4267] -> 72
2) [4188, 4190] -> 64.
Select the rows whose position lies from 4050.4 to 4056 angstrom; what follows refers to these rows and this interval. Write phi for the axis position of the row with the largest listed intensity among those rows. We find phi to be 4050.89 angstrom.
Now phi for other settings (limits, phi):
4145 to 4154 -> 4148.11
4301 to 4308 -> 4304.77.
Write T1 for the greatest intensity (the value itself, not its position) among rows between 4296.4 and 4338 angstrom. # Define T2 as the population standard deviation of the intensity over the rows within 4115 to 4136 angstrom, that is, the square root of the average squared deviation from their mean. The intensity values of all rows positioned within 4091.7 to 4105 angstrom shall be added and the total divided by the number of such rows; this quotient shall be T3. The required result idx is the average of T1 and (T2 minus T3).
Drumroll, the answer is 11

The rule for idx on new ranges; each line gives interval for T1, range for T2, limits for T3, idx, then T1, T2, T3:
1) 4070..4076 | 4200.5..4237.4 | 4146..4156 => 3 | 66.37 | 9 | 69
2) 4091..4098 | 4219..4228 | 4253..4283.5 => 13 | 76.96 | 13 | 63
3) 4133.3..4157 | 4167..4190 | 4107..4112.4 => 4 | 75.57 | 4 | 72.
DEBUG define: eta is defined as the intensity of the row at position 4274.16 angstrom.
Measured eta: 51.8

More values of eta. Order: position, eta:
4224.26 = 53.19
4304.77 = 46.24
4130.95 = 67.89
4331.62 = 81.63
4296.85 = 57.71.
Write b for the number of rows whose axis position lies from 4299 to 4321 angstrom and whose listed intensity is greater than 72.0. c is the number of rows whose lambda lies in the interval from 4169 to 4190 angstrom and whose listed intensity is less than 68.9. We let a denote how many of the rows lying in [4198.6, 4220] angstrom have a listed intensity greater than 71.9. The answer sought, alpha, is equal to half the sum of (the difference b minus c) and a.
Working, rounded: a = 11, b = 6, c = 11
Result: 3.0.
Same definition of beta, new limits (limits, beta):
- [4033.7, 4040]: -6.6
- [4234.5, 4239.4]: -6.3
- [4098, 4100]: -5.3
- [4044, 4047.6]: -5.6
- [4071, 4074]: -5.6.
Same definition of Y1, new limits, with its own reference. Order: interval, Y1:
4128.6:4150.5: 1.6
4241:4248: 0.1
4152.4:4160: -0.6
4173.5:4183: -1.3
